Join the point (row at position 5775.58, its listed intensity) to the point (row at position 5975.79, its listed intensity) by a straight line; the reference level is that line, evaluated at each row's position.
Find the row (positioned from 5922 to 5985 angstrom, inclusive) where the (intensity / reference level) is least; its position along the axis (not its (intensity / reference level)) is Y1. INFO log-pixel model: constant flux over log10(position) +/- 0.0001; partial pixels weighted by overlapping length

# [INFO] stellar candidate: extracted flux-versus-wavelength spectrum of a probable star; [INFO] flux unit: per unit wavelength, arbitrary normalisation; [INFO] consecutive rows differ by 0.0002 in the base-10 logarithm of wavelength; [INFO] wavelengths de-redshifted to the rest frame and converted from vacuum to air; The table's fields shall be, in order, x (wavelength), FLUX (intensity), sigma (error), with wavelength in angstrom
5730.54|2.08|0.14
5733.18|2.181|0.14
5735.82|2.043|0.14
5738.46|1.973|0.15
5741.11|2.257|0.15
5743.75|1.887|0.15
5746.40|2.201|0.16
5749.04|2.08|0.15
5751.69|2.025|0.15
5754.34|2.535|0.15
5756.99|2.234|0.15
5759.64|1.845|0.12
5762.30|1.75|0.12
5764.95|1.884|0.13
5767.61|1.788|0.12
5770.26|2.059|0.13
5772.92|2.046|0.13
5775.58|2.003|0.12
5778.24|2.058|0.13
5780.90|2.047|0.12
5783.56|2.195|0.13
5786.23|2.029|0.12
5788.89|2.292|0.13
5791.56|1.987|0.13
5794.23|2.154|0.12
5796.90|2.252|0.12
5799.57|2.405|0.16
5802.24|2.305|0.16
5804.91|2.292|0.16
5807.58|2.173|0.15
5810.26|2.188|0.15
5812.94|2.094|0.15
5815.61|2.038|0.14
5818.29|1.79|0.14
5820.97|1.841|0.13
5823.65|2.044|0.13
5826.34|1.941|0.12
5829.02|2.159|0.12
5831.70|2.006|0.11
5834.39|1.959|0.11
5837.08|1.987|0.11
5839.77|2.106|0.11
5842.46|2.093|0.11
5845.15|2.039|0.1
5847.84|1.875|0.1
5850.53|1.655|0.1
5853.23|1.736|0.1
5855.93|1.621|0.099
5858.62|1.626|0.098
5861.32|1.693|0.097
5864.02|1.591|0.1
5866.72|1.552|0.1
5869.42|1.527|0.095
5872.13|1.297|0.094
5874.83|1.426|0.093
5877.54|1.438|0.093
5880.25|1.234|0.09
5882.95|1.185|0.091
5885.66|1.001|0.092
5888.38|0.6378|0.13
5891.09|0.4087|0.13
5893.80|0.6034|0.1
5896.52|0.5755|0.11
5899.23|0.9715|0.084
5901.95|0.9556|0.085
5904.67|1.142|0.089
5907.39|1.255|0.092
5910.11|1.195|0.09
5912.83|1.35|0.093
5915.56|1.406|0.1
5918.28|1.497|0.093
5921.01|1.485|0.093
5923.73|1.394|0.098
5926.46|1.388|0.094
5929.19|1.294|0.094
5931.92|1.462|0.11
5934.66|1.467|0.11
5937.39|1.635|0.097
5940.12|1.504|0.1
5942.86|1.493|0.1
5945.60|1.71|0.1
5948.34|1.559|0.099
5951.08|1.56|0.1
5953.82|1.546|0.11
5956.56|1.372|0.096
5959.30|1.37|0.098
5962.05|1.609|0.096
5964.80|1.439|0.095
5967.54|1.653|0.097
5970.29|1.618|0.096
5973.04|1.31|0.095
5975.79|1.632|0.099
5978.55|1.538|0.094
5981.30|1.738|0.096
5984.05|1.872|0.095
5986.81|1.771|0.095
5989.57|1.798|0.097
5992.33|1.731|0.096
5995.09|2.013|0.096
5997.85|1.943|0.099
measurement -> 5929.19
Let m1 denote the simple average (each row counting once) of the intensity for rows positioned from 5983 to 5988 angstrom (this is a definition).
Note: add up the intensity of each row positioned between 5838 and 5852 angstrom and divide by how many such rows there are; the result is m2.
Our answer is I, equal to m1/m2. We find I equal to 0.93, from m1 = 1.82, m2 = 2.0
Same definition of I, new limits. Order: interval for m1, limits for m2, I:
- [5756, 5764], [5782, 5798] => 0.90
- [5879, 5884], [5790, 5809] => 0.54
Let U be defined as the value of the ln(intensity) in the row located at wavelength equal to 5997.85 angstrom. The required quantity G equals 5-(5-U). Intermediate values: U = 0.66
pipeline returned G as 0.7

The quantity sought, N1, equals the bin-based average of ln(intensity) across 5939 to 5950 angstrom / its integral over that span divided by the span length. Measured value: 0.45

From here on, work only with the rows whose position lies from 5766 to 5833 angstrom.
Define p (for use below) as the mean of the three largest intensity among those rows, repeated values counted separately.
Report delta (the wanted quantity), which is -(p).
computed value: -2.3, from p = 2.3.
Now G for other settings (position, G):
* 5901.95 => 0.0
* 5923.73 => 0.3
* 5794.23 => 0.8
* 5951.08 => 0.4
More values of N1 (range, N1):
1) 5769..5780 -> 0.71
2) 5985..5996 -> 0.60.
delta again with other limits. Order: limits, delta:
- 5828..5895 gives -2.1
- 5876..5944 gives -1.5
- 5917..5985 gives -1.8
